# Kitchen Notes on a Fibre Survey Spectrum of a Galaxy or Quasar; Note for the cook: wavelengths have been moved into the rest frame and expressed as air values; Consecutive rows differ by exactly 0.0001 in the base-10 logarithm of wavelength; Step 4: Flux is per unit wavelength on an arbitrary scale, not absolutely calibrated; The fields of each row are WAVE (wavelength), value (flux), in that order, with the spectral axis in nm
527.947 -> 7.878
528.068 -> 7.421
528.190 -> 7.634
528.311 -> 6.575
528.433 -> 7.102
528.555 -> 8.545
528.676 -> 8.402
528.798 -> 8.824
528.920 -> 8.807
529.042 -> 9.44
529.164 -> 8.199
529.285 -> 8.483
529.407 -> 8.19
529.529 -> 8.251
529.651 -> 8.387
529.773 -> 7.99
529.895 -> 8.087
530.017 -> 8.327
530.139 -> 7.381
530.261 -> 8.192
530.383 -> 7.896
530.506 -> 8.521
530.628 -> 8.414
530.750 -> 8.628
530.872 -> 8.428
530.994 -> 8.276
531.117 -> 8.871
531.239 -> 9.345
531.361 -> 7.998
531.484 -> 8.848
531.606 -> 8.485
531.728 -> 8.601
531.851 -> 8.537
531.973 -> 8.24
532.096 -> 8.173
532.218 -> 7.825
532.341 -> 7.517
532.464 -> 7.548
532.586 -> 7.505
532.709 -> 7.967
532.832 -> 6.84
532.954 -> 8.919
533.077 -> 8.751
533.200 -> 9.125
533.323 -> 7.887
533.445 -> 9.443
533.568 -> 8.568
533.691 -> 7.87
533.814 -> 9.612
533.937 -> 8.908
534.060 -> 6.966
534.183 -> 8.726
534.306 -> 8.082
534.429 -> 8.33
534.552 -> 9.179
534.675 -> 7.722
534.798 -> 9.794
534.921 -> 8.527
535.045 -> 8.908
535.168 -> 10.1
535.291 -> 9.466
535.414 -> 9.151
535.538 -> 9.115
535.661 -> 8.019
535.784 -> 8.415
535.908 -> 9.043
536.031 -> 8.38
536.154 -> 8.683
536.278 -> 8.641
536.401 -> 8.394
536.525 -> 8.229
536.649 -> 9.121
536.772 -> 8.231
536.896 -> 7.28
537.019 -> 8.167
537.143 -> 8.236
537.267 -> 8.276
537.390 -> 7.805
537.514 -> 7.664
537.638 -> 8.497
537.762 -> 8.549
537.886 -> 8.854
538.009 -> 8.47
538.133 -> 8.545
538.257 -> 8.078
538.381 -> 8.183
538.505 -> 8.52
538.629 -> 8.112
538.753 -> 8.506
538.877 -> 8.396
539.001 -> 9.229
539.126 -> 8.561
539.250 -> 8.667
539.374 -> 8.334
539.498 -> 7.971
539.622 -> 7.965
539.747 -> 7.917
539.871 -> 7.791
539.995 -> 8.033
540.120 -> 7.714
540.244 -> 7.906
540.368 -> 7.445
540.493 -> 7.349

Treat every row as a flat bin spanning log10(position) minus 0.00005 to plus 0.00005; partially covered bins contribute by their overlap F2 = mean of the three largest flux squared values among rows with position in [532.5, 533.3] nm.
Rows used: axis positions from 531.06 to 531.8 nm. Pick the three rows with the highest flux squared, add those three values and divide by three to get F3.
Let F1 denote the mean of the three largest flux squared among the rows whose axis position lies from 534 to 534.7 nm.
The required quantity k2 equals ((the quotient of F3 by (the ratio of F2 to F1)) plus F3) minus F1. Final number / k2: 83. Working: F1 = 77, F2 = 80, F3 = 81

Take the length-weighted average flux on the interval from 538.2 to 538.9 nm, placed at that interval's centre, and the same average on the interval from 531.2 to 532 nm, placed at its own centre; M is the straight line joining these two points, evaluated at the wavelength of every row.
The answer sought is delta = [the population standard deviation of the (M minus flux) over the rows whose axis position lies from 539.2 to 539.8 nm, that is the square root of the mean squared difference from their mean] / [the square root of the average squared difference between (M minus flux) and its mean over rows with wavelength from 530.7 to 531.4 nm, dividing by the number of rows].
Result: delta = 0.65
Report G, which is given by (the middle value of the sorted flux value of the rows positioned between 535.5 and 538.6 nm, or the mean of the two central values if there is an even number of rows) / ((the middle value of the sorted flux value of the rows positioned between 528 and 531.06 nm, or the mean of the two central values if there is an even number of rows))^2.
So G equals 0.123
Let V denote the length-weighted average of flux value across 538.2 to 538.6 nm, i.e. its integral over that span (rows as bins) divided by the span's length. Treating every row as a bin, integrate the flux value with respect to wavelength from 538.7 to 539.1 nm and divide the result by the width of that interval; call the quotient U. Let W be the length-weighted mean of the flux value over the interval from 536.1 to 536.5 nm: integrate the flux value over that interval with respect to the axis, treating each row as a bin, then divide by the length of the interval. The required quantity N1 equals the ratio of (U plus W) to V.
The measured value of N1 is 2.09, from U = 8.7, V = 8.2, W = 8.53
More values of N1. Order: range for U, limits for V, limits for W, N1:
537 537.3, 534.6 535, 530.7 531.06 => 1.91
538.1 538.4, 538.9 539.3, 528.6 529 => 1.93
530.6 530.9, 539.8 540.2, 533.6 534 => 2.20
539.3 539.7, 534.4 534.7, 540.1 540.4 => 1.86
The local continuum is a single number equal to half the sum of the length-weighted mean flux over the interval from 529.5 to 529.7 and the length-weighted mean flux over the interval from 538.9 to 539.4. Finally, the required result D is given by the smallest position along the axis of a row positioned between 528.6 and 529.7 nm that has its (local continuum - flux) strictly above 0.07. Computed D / 528.676 nm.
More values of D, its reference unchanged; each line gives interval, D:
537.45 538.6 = 537.514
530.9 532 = 530.994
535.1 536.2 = 535.661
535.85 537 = 536.031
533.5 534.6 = 533.691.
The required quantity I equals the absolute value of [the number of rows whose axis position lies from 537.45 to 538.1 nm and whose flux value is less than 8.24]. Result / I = 1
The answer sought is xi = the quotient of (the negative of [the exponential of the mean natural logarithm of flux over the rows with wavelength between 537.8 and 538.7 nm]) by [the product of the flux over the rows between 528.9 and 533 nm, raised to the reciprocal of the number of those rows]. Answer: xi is -1.02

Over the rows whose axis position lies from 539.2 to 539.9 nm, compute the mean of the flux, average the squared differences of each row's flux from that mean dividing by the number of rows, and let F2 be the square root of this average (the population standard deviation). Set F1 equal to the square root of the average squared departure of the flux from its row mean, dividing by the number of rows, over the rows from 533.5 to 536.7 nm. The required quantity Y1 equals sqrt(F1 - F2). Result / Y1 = 0.6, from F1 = 0.67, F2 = 0.30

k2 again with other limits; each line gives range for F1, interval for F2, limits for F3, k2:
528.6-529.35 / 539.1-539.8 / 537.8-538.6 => 77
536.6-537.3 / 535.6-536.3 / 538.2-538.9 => 67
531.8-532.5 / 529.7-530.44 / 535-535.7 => 117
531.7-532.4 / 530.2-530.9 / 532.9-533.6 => 95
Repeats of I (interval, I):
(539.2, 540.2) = 6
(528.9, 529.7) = 2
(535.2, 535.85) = 1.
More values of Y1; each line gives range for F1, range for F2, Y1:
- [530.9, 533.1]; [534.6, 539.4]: 0.2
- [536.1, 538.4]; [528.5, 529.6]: 0.2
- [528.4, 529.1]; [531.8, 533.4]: 0.3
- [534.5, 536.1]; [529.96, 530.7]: 0.5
